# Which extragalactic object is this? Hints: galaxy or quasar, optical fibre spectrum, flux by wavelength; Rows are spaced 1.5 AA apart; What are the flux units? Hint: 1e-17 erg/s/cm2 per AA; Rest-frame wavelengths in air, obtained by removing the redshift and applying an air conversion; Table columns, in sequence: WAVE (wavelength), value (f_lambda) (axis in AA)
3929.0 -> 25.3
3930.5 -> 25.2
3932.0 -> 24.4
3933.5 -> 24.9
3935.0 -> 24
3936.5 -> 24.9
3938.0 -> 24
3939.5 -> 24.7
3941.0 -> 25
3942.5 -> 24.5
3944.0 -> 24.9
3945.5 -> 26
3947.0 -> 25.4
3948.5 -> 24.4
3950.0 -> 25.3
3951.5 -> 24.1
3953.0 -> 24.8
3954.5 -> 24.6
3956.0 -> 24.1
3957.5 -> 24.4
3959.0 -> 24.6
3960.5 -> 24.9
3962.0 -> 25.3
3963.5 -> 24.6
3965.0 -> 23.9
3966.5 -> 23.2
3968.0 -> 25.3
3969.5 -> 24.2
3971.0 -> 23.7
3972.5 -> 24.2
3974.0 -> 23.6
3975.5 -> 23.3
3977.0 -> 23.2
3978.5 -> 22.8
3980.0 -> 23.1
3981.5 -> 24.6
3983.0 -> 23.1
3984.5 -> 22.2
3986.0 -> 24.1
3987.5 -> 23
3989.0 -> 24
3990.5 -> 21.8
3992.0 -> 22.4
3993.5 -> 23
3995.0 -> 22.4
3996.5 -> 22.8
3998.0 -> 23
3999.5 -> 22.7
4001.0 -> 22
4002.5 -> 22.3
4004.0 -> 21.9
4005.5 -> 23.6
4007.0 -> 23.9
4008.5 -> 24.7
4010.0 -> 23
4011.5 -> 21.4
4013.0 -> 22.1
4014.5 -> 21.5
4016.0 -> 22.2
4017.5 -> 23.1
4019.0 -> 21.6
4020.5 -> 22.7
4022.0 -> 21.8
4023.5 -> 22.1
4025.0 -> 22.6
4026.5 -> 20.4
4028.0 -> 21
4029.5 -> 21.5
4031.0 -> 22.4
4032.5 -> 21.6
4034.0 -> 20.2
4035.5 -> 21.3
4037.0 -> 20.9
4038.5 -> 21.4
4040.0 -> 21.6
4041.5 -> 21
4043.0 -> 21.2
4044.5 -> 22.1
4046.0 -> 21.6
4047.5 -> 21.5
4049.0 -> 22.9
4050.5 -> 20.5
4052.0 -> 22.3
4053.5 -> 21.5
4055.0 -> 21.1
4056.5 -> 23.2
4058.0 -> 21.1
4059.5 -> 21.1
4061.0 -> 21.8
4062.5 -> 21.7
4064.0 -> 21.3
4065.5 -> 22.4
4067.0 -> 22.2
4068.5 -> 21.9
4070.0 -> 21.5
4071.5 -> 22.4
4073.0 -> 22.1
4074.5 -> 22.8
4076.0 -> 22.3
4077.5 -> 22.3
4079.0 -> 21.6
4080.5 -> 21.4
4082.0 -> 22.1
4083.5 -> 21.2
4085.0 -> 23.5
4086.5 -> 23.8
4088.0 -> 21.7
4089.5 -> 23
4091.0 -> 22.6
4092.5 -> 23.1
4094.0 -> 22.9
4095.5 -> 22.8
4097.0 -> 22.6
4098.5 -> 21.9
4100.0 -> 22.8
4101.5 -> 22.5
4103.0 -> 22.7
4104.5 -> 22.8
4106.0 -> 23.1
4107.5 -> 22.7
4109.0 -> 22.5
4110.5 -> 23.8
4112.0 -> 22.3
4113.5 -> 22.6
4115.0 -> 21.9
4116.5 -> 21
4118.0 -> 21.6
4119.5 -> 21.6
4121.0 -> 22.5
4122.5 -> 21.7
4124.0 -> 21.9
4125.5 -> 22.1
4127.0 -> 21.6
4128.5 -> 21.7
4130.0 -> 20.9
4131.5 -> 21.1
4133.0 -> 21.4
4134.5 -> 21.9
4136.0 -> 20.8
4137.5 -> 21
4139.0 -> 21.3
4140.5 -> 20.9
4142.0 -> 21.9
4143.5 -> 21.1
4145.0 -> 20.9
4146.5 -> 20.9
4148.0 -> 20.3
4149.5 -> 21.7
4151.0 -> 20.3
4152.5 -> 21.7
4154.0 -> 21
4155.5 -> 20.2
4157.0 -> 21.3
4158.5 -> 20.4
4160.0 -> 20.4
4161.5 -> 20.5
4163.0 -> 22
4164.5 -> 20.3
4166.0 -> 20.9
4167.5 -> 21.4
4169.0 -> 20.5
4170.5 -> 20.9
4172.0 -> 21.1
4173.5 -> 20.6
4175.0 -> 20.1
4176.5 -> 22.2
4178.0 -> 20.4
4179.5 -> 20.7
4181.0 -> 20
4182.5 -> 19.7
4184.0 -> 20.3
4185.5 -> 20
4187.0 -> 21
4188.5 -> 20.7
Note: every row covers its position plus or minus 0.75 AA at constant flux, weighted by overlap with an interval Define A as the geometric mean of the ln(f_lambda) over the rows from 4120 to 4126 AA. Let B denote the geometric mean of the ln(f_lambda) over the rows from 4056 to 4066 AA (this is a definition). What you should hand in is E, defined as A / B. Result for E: 1.00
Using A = 3.09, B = 3.08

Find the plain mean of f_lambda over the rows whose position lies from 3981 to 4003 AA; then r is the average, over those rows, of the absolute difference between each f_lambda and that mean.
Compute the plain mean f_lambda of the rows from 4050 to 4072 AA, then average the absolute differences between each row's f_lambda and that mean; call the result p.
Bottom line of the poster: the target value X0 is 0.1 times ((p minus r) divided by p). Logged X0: -0.012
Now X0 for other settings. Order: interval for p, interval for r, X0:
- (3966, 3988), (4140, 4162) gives 0.030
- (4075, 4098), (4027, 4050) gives 0.027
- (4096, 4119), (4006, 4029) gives -0.078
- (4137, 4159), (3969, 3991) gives -0.052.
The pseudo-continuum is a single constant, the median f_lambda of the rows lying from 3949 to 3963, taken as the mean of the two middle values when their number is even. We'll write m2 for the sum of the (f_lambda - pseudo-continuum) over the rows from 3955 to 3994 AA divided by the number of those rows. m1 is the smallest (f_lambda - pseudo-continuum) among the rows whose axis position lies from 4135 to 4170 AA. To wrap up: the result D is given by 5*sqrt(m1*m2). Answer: 9.9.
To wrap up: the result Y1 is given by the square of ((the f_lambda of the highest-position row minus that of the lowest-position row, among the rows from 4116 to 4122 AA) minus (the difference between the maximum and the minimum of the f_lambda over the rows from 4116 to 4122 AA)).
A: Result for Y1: 0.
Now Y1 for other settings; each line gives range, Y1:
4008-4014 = 35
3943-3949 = 4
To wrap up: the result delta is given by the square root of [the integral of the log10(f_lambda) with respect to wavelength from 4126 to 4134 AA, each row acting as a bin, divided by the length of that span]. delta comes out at 1.15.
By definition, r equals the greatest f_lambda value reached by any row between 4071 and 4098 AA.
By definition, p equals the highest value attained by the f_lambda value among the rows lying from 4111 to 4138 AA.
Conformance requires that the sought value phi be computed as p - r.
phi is -1.2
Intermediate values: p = 22.6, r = 23.8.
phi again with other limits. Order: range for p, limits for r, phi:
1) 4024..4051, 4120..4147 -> 0.4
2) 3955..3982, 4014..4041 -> 2.2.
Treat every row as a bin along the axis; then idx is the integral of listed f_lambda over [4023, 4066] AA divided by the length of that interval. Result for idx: 21.6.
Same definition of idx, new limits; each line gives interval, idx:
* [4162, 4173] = 21.0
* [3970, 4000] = 23.2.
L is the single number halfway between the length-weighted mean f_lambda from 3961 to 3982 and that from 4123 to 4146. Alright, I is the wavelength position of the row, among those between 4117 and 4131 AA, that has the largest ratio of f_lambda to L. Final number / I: 4121.0 AA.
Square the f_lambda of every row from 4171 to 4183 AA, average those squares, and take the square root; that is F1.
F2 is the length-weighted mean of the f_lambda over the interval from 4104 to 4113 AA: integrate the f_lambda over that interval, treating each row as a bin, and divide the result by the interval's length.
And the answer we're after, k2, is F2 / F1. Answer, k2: 1.11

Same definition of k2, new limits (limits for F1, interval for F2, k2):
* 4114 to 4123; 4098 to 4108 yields 1.04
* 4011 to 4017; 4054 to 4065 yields 0.99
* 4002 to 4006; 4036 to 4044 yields 0.94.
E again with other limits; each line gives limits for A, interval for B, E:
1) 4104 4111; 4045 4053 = 1.02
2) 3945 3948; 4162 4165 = 1.06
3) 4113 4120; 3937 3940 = 0.96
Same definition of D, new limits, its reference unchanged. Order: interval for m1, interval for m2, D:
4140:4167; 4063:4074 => 17.0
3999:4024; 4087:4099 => 12.7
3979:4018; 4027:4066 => 15.6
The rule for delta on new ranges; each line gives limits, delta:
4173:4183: 1.15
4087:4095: 1.16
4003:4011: 1.17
